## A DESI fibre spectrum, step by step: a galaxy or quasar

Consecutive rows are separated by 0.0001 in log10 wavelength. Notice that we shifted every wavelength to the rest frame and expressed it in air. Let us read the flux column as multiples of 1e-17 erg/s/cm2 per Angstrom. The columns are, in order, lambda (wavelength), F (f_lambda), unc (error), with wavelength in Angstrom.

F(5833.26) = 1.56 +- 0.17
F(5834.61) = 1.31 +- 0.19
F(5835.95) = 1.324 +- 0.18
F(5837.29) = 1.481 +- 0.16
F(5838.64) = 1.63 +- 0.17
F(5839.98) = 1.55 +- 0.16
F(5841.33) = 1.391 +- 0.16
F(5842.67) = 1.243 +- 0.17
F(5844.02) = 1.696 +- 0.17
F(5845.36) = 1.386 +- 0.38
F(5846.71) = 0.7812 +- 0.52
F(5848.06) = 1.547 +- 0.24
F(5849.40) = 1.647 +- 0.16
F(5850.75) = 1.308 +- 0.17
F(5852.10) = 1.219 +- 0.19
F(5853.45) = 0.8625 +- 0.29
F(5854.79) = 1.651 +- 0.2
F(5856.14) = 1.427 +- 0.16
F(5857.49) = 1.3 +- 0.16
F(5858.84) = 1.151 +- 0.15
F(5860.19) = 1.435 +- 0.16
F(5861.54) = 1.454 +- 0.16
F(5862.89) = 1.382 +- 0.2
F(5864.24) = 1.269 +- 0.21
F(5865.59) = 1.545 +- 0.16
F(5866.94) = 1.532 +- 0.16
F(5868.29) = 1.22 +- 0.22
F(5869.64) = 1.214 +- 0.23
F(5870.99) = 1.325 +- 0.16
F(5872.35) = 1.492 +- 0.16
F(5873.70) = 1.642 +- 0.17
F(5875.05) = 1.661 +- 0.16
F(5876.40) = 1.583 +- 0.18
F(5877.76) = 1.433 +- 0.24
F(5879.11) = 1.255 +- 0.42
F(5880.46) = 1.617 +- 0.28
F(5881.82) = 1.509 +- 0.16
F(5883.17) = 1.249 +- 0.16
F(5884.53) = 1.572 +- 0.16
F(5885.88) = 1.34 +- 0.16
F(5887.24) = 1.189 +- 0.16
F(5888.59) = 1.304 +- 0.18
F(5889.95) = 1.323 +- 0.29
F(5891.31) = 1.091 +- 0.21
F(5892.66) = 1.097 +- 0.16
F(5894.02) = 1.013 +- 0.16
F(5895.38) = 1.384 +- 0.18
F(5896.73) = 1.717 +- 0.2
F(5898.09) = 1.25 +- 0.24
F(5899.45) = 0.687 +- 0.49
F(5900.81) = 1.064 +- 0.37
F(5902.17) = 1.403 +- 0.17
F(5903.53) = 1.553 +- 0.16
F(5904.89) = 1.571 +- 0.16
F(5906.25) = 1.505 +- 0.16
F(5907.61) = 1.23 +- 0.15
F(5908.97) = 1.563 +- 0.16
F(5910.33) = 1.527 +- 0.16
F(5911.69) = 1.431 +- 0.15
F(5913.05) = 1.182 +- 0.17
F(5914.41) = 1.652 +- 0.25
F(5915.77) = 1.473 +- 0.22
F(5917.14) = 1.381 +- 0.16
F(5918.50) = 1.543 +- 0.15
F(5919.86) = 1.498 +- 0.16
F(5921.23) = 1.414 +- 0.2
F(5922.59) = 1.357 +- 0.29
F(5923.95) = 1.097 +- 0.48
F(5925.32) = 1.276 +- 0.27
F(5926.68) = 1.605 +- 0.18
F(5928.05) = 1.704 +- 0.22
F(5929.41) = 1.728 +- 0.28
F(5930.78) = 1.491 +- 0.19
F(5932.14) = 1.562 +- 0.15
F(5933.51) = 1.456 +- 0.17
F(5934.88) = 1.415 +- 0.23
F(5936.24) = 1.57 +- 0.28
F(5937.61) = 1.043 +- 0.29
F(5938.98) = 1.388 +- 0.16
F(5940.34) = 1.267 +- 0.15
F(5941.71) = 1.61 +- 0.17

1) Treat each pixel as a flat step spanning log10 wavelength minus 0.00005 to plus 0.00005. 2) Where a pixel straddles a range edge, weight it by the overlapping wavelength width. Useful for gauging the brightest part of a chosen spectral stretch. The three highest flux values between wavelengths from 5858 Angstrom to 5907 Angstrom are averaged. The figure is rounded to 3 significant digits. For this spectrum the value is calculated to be 1.67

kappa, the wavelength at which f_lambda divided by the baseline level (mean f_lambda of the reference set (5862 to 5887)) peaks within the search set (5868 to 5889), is 5875.05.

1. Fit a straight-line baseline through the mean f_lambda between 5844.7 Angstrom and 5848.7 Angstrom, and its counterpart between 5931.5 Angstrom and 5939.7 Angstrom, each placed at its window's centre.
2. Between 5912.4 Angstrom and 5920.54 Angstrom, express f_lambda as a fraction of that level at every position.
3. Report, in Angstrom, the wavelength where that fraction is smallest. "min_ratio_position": 5913.05 Angstrom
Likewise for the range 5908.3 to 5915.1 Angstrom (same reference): 5913.05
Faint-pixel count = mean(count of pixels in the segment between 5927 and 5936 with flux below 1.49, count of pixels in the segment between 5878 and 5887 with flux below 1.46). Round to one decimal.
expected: 2.5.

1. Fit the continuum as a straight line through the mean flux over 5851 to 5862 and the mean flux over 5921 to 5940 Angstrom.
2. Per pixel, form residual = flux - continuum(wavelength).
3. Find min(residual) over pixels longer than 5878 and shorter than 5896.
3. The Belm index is -0.36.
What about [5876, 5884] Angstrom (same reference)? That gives -0.11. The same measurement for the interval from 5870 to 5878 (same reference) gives -0.01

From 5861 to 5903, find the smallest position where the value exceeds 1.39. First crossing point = 5861.54 Angstrom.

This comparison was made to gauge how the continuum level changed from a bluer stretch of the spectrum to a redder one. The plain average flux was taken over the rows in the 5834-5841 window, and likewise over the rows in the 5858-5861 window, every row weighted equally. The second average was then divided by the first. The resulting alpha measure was 0.89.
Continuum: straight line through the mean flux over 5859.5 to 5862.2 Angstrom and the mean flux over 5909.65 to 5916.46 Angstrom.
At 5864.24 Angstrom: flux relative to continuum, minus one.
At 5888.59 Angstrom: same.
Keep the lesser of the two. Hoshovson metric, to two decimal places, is -0.12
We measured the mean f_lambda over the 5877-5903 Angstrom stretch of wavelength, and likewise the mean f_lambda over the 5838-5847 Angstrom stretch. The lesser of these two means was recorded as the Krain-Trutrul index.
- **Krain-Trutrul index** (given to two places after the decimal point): 1.29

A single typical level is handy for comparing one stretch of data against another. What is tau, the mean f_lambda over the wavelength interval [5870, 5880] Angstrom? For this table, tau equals 1.48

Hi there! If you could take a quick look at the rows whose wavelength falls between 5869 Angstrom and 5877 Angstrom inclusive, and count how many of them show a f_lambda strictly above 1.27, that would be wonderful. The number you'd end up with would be 5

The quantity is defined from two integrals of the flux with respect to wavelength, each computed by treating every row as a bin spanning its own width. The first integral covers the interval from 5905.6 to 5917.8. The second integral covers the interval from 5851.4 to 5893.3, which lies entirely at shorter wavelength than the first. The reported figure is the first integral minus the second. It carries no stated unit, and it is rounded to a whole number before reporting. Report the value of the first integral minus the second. -40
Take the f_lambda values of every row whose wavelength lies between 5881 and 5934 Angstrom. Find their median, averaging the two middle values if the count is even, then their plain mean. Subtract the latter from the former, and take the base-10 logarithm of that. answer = -1.5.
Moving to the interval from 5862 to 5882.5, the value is -1.3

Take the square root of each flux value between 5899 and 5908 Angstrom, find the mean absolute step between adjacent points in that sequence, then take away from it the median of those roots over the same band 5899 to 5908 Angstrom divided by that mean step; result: -12.4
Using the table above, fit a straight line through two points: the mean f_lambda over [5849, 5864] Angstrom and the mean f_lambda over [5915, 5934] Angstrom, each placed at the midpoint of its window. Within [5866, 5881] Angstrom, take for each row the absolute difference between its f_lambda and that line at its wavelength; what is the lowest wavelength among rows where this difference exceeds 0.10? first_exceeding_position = 5866.94 Angstrom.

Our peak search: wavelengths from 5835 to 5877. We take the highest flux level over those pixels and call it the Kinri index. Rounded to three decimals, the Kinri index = 1.696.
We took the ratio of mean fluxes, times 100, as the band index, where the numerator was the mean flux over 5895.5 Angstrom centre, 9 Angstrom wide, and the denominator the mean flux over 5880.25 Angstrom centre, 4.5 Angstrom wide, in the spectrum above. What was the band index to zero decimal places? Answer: 81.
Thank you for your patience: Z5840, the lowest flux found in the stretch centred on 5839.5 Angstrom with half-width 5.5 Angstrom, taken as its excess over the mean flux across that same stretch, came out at -0.210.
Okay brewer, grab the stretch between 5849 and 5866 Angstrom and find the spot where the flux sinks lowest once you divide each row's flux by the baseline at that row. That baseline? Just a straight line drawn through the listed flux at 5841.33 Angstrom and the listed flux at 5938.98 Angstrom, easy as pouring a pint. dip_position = 5853.45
